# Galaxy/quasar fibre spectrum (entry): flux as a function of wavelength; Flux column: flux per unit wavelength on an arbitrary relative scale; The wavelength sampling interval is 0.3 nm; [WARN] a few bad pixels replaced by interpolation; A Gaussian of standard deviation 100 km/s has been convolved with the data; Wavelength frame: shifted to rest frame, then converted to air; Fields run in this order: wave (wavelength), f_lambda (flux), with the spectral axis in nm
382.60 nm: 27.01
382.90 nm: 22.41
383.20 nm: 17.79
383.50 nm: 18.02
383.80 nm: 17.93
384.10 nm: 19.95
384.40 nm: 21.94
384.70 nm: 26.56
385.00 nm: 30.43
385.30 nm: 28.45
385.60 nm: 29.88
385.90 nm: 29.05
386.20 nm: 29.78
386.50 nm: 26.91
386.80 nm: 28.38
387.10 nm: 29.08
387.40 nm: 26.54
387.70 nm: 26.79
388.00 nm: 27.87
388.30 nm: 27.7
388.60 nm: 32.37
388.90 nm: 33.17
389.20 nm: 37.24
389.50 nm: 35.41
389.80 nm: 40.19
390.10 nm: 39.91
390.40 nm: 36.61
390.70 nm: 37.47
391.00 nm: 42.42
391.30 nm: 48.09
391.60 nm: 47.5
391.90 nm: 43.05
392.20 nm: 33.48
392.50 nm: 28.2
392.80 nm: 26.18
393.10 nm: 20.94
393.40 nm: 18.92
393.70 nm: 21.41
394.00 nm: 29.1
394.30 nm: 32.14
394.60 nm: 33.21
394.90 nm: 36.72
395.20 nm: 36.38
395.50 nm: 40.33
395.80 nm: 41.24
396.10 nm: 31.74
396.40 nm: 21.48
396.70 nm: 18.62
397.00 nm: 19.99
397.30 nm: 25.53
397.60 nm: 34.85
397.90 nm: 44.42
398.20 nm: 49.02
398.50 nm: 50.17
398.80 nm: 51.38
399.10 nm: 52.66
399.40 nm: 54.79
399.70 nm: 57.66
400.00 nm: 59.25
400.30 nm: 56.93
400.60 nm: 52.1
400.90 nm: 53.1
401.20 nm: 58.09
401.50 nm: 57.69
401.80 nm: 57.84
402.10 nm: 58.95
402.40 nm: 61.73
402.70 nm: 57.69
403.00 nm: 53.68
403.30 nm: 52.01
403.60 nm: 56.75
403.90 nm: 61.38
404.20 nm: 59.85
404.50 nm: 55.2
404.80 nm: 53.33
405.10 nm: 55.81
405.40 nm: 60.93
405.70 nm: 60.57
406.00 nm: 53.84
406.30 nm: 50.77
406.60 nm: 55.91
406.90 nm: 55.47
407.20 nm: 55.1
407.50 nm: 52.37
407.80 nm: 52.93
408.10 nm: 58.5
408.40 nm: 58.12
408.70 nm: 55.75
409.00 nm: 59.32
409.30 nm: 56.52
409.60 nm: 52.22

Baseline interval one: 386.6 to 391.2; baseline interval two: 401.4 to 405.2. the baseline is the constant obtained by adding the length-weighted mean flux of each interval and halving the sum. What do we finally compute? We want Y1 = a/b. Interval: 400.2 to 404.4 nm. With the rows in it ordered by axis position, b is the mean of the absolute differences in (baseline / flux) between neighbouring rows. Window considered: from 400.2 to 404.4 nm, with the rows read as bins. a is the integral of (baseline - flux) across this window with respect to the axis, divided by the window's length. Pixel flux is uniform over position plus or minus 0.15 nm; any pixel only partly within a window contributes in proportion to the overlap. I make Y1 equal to -298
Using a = -11.7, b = 0.04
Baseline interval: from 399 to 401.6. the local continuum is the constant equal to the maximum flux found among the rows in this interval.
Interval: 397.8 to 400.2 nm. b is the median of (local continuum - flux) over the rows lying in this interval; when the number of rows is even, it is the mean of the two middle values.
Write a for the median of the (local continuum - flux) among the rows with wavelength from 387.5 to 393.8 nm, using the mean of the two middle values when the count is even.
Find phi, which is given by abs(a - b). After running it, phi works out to 18.5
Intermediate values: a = 26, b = 7.2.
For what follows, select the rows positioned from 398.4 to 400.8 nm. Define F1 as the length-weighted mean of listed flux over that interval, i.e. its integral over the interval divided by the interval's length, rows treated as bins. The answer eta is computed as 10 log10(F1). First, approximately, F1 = 54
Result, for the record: 17.4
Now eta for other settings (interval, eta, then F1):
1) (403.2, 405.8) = 17.6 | 57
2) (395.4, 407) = 17.0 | 50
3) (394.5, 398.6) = 15.4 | 34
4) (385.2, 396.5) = 15.1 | 33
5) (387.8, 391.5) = 15.6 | 37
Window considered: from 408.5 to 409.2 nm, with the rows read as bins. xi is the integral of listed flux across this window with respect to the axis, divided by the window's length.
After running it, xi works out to 58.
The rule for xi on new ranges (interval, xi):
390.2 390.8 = 37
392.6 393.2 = 24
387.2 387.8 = 27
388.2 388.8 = 30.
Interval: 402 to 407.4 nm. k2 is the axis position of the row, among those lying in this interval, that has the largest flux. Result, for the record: 402.40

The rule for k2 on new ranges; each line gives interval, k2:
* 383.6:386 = 385.00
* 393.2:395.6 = 395.50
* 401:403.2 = 402.40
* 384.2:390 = 389.80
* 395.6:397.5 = 395.80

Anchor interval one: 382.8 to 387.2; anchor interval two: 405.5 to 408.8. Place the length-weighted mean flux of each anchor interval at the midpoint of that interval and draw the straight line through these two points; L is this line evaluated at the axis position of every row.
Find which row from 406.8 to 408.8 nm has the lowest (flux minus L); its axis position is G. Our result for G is 407.50 nm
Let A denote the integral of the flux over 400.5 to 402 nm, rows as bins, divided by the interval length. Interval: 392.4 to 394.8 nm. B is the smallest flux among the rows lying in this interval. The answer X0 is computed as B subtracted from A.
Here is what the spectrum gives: 37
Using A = 56.0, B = 18.92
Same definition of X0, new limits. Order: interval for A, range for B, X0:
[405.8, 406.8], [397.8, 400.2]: 10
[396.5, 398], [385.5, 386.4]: -1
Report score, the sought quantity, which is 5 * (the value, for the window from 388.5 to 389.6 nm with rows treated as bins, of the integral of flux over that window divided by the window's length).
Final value 173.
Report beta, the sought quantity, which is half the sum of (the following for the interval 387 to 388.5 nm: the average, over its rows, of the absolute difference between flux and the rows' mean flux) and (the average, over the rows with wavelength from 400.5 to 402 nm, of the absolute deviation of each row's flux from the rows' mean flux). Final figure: 1.6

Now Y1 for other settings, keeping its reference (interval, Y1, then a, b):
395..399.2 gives 36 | 8.5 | 0.23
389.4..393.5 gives 61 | 9.5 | 0.15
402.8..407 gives -229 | -10.8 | 0.05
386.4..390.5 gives 155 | 13.3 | 0.09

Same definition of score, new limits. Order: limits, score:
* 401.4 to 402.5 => 295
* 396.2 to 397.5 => 112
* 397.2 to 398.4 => 197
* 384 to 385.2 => 125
